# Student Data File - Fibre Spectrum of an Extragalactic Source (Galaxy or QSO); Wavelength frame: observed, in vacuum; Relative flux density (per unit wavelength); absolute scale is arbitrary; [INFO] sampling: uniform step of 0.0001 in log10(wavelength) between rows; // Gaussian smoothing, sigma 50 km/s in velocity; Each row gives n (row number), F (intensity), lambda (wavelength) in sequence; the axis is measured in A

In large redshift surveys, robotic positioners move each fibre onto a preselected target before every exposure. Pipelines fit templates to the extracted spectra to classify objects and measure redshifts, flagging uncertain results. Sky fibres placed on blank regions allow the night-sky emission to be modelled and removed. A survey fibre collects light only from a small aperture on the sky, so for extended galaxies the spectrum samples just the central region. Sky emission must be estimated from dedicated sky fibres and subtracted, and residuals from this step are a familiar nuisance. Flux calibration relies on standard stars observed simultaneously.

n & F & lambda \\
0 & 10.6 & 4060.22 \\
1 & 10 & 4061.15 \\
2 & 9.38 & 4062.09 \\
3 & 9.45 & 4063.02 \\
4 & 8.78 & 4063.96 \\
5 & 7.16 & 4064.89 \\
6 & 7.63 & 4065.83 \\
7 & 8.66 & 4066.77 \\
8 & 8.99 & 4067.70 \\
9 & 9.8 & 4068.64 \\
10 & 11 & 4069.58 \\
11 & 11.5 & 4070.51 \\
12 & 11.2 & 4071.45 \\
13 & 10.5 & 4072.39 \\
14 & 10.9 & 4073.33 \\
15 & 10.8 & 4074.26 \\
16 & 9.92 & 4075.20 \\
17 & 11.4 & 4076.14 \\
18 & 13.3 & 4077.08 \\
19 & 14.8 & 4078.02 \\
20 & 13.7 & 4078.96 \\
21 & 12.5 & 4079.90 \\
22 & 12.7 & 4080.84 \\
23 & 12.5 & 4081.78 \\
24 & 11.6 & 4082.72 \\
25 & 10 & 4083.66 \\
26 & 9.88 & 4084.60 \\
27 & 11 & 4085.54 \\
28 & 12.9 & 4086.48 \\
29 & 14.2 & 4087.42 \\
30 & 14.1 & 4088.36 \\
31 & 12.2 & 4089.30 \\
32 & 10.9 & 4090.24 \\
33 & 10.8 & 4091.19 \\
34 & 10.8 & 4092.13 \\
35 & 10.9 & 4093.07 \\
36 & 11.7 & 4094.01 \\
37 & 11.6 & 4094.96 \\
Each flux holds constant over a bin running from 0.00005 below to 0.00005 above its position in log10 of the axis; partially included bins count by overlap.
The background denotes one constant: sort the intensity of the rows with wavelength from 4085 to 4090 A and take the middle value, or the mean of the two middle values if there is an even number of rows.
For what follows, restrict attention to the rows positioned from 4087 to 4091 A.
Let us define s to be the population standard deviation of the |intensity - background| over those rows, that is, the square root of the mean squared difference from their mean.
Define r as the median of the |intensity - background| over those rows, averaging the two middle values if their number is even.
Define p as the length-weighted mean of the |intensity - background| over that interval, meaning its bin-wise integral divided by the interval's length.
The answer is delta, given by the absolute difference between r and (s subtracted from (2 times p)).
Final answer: 1.0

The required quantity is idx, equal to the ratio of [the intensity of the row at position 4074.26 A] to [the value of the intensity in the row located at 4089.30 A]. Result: 0.89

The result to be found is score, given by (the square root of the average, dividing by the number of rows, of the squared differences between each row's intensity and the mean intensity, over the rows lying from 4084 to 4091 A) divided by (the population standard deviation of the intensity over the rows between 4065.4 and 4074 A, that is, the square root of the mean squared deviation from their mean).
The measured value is 1.23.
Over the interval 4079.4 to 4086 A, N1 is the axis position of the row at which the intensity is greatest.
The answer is 4080.84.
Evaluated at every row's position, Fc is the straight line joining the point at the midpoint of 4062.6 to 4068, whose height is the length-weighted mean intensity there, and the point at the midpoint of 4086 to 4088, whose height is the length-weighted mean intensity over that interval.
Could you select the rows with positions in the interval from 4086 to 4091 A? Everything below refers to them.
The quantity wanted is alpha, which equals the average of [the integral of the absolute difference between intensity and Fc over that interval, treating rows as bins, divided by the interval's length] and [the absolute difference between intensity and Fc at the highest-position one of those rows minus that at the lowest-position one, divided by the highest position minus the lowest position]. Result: 1.12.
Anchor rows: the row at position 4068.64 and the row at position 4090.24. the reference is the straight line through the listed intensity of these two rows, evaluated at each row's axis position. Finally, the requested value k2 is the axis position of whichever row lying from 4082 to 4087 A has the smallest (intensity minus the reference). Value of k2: 4084.60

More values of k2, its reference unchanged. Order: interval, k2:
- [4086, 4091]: 4090.24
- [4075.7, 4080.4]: 4076.14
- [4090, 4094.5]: 4092.13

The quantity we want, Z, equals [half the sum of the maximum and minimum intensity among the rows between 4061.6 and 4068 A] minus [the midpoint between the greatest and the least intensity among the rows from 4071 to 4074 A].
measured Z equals -2.5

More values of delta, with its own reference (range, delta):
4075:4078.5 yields 0.6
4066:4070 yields 2.5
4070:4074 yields 1.6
